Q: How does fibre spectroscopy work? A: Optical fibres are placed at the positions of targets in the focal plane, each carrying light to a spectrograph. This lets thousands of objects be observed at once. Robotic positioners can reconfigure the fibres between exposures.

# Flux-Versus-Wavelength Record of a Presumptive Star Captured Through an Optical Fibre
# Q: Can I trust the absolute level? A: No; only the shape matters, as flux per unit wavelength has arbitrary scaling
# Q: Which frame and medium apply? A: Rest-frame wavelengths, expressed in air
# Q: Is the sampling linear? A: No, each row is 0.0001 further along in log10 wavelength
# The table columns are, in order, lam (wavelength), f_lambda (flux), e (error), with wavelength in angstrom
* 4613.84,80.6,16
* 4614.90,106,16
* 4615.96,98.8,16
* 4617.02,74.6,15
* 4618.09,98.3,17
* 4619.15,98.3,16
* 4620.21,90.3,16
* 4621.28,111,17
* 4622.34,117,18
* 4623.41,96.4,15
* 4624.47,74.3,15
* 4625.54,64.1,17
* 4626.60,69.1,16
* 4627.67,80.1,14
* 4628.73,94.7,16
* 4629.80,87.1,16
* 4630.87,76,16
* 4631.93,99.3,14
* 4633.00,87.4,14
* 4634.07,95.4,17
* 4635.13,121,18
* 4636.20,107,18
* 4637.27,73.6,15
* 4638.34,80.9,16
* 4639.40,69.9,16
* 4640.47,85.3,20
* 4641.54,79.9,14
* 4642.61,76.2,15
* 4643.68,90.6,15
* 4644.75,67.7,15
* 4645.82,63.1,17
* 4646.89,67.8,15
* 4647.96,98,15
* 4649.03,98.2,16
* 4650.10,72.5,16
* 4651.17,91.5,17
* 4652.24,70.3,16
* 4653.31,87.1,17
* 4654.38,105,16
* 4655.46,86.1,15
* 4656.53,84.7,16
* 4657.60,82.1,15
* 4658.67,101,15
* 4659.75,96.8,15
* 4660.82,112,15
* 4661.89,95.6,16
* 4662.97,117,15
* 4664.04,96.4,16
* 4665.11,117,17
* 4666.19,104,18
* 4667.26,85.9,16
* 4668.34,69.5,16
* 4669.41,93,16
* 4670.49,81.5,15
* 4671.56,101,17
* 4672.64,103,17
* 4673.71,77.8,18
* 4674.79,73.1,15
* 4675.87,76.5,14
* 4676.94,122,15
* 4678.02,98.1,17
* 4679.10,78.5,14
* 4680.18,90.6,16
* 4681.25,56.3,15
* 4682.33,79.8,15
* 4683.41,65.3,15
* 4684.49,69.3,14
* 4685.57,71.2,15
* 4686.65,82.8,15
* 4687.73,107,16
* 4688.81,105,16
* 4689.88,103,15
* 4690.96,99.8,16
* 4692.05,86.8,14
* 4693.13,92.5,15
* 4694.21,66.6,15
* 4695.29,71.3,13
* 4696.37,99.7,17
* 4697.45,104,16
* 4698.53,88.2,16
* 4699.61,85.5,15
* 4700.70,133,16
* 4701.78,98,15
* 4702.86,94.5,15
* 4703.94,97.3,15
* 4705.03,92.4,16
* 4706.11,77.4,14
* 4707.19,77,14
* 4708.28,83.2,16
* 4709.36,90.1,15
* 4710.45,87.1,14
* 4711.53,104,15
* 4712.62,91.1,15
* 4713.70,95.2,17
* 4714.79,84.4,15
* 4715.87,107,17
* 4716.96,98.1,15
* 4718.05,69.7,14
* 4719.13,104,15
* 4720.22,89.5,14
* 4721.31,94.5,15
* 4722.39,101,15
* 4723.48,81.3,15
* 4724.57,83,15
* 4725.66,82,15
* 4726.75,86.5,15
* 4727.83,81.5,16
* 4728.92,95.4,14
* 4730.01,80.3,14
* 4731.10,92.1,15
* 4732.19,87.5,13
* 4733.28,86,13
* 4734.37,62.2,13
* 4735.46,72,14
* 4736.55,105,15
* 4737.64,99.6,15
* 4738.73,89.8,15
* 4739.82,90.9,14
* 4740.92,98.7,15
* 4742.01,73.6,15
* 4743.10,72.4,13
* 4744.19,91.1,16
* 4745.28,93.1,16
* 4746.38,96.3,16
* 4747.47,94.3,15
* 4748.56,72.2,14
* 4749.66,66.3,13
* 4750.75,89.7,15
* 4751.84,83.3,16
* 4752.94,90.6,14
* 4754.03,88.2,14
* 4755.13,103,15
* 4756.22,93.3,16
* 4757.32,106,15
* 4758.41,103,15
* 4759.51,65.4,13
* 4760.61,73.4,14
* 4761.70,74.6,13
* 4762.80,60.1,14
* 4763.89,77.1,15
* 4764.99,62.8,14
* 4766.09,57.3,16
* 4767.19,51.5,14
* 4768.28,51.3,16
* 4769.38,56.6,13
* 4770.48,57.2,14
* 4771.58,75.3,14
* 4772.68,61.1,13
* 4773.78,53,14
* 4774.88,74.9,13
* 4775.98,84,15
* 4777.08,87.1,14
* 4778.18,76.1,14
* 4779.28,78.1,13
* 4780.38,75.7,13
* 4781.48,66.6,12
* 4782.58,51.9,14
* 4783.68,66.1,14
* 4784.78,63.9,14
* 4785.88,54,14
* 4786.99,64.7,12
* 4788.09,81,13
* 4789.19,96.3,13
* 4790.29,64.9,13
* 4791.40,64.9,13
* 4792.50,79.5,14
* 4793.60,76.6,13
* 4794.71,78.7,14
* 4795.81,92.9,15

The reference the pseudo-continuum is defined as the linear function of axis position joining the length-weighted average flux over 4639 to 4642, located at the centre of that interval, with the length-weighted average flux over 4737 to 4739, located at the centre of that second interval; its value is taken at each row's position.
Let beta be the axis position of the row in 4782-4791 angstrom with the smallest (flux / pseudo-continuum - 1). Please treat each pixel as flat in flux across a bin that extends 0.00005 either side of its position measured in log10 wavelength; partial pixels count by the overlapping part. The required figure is 4782.58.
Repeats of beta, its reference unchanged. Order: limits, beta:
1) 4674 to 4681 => 4674.79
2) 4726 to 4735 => 4734.37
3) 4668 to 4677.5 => 4668.34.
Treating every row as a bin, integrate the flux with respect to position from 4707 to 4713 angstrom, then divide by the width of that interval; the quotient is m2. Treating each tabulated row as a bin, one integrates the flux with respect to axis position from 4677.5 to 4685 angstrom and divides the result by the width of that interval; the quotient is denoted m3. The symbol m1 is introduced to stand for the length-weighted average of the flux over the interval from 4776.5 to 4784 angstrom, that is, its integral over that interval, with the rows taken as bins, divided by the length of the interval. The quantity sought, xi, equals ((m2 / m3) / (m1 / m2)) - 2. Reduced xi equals -0.56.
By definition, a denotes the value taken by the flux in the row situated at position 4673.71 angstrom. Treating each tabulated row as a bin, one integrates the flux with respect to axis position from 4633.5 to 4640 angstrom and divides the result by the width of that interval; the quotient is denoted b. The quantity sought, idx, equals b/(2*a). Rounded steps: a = 77.8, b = 91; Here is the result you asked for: 0.59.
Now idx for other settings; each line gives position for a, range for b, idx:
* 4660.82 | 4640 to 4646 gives 0.35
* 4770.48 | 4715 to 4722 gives 0.82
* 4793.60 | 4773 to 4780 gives 0.49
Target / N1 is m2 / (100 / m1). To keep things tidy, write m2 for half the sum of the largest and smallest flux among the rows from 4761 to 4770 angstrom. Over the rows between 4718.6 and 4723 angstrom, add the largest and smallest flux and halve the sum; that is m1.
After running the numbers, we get 62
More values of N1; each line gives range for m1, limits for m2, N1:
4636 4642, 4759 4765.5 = 61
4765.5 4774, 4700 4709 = 66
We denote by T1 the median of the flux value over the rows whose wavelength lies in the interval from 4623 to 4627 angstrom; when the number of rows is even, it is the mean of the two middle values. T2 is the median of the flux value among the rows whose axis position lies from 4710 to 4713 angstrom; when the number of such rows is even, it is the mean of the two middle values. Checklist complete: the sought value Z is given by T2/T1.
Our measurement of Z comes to 1.27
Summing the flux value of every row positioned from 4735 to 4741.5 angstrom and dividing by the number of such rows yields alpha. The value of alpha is 93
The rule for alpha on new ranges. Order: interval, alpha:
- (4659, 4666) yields 106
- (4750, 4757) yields 91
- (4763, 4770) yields 59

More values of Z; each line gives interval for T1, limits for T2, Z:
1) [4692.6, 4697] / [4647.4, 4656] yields 1.09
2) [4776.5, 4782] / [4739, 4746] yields 1.20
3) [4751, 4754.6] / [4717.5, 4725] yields 1.01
